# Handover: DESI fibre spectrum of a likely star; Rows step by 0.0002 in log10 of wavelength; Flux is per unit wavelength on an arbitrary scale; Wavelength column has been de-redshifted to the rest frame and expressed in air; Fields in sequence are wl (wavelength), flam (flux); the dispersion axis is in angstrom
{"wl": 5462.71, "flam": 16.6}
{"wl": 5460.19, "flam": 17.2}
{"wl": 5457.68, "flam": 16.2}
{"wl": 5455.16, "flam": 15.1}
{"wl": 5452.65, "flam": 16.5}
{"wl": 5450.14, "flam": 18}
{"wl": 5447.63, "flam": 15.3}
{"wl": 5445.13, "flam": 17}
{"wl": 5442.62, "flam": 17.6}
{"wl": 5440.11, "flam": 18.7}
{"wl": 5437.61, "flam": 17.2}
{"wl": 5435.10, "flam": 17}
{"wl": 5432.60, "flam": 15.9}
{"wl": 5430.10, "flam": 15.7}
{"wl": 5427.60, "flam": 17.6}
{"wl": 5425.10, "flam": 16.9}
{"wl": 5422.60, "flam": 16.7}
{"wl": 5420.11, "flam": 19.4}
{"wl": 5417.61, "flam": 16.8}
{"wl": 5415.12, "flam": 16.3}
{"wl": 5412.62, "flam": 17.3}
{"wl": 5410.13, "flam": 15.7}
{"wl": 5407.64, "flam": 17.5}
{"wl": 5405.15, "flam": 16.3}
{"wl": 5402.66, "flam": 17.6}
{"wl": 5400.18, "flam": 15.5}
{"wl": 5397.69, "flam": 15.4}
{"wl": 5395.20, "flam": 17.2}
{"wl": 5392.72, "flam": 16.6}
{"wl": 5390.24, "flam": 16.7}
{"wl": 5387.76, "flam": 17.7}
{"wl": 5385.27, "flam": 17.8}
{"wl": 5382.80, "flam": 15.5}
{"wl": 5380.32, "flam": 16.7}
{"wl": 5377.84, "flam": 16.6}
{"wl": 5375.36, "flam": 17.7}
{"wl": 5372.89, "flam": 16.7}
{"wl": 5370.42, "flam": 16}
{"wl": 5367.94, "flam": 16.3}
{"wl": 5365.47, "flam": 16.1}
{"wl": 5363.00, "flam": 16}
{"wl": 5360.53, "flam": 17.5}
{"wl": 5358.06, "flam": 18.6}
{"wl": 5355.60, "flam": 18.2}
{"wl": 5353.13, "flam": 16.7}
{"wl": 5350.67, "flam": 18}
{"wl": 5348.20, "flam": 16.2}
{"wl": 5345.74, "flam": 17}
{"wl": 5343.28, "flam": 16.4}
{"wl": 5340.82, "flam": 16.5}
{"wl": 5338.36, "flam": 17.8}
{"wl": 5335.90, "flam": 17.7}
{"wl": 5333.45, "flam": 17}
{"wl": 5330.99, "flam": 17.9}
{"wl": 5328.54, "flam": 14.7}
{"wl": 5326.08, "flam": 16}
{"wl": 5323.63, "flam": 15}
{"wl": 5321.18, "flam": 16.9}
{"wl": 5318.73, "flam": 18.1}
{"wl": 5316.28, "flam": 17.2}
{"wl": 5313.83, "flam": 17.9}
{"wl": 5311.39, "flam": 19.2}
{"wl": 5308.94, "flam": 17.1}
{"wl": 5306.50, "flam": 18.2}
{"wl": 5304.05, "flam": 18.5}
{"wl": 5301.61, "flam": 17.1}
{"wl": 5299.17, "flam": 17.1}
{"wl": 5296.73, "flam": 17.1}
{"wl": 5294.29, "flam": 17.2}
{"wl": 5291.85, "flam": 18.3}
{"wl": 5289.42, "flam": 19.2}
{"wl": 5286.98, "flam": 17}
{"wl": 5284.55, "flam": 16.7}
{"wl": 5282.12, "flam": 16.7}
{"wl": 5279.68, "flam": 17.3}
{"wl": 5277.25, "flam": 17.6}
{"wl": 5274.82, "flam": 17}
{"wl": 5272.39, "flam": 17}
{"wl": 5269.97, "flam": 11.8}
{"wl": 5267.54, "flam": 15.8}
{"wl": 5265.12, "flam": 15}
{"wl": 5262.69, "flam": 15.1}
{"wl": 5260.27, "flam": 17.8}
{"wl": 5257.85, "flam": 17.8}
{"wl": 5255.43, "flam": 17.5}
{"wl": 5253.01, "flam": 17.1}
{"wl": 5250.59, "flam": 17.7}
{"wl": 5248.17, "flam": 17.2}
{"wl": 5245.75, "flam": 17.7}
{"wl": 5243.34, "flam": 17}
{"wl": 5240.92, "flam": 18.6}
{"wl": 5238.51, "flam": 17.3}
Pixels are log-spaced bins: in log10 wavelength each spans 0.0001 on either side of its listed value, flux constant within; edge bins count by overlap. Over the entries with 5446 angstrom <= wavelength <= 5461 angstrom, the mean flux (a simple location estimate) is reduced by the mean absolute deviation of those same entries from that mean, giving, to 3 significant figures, 15.5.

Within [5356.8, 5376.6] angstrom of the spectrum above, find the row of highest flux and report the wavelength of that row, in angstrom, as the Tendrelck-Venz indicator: 5358.06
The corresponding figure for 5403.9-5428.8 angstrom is 5420.11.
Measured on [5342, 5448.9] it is 5420.11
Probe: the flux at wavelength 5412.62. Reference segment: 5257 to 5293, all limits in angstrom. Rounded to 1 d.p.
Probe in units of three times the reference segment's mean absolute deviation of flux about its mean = 4.8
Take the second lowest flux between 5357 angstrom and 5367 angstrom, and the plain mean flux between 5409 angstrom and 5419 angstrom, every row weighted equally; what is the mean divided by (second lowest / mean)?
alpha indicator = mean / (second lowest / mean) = 17.0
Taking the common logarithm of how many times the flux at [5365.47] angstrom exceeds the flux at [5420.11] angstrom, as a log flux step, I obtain -0.081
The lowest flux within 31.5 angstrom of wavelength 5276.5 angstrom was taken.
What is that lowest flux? 11.8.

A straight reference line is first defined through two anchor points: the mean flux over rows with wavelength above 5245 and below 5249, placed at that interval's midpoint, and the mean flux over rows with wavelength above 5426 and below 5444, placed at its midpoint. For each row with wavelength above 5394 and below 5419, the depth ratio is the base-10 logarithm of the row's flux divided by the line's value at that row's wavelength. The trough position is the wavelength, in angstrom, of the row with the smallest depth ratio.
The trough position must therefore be 5397.69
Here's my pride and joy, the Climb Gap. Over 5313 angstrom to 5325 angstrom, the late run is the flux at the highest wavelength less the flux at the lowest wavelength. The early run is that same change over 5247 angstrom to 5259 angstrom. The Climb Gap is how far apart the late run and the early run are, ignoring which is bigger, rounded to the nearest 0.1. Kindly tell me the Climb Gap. 3.5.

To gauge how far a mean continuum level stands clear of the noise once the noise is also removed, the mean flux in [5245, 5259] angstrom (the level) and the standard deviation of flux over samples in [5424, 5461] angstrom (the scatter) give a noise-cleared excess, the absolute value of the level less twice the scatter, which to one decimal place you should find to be 15.5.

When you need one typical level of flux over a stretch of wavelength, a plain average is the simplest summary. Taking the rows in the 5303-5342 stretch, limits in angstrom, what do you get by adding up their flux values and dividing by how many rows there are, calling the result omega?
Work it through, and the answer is 17.2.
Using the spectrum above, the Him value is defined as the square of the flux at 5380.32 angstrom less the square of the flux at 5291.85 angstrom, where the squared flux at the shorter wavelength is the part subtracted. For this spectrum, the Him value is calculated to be -56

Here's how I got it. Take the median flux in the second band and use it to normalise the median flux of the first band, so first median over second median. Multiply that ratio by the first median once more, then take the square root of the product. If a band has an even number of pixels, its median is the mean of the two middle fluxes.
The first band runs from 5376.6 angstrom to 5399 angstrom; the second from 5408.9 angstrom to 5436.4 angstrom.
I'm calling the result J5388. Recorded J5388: 4.07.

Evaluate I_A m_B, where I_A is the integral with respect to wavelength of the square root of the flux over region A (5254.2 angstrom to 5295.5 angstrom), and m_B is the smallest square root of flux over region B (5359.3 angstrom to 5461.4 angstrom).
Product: 656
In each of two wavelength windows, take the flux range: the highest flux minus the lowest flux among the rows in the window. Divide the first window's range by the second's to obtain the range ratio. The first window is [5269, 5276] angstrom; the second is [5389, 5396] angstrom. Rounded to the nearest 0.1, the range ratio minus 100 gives -91.3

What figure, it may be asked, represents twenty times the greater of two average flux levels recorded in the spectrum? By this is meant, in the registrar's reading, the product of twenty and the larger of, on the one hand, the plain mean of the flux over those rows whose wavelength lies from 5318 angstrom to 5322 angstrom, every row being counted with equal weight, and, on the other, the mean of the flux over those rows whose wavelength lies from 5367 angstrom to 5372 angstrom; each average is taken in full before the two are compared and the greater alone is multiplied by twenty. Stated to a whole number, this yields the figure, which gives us 350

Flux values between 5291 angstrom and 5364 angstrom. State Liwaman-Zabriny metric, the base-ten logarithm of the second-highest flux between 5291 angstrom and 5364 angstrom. 1.27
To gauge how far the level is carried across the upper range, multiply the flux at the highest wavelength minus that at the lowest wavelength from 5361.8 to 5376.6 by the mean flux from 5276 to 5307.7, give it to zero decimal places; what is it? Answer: 30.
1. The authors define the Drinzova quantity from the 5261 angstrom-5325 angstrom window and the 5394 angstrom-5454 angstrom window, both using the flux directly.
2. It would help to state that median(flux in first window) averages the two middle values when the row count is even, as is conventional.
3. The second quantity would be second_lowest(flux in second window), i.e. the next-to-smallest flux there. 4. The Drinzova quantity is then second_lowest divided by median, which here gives 0.90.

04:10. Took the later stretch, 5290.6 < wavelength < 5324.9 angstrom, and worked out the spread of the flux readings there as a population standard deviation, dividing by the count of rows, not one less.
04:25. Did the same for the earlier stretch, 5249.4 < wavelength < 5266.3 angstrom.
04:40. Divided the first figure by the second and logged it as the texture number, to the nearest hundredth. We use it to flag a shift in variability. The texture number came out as 0.83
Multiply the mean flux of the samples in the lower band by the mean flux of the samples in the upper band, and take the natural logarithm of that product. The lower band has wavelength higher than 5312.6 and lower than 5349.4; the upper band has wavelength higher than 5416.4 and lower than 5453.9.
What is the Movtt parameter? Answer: 5.661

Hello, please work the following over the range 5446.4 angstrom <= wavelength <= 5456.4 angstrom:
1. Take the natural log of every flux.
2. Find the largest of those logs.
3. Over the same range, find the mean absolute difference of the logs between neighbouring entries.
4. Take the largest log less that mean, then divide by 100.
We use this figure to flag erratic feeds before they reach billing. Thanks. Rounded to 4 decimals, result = 0.0278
